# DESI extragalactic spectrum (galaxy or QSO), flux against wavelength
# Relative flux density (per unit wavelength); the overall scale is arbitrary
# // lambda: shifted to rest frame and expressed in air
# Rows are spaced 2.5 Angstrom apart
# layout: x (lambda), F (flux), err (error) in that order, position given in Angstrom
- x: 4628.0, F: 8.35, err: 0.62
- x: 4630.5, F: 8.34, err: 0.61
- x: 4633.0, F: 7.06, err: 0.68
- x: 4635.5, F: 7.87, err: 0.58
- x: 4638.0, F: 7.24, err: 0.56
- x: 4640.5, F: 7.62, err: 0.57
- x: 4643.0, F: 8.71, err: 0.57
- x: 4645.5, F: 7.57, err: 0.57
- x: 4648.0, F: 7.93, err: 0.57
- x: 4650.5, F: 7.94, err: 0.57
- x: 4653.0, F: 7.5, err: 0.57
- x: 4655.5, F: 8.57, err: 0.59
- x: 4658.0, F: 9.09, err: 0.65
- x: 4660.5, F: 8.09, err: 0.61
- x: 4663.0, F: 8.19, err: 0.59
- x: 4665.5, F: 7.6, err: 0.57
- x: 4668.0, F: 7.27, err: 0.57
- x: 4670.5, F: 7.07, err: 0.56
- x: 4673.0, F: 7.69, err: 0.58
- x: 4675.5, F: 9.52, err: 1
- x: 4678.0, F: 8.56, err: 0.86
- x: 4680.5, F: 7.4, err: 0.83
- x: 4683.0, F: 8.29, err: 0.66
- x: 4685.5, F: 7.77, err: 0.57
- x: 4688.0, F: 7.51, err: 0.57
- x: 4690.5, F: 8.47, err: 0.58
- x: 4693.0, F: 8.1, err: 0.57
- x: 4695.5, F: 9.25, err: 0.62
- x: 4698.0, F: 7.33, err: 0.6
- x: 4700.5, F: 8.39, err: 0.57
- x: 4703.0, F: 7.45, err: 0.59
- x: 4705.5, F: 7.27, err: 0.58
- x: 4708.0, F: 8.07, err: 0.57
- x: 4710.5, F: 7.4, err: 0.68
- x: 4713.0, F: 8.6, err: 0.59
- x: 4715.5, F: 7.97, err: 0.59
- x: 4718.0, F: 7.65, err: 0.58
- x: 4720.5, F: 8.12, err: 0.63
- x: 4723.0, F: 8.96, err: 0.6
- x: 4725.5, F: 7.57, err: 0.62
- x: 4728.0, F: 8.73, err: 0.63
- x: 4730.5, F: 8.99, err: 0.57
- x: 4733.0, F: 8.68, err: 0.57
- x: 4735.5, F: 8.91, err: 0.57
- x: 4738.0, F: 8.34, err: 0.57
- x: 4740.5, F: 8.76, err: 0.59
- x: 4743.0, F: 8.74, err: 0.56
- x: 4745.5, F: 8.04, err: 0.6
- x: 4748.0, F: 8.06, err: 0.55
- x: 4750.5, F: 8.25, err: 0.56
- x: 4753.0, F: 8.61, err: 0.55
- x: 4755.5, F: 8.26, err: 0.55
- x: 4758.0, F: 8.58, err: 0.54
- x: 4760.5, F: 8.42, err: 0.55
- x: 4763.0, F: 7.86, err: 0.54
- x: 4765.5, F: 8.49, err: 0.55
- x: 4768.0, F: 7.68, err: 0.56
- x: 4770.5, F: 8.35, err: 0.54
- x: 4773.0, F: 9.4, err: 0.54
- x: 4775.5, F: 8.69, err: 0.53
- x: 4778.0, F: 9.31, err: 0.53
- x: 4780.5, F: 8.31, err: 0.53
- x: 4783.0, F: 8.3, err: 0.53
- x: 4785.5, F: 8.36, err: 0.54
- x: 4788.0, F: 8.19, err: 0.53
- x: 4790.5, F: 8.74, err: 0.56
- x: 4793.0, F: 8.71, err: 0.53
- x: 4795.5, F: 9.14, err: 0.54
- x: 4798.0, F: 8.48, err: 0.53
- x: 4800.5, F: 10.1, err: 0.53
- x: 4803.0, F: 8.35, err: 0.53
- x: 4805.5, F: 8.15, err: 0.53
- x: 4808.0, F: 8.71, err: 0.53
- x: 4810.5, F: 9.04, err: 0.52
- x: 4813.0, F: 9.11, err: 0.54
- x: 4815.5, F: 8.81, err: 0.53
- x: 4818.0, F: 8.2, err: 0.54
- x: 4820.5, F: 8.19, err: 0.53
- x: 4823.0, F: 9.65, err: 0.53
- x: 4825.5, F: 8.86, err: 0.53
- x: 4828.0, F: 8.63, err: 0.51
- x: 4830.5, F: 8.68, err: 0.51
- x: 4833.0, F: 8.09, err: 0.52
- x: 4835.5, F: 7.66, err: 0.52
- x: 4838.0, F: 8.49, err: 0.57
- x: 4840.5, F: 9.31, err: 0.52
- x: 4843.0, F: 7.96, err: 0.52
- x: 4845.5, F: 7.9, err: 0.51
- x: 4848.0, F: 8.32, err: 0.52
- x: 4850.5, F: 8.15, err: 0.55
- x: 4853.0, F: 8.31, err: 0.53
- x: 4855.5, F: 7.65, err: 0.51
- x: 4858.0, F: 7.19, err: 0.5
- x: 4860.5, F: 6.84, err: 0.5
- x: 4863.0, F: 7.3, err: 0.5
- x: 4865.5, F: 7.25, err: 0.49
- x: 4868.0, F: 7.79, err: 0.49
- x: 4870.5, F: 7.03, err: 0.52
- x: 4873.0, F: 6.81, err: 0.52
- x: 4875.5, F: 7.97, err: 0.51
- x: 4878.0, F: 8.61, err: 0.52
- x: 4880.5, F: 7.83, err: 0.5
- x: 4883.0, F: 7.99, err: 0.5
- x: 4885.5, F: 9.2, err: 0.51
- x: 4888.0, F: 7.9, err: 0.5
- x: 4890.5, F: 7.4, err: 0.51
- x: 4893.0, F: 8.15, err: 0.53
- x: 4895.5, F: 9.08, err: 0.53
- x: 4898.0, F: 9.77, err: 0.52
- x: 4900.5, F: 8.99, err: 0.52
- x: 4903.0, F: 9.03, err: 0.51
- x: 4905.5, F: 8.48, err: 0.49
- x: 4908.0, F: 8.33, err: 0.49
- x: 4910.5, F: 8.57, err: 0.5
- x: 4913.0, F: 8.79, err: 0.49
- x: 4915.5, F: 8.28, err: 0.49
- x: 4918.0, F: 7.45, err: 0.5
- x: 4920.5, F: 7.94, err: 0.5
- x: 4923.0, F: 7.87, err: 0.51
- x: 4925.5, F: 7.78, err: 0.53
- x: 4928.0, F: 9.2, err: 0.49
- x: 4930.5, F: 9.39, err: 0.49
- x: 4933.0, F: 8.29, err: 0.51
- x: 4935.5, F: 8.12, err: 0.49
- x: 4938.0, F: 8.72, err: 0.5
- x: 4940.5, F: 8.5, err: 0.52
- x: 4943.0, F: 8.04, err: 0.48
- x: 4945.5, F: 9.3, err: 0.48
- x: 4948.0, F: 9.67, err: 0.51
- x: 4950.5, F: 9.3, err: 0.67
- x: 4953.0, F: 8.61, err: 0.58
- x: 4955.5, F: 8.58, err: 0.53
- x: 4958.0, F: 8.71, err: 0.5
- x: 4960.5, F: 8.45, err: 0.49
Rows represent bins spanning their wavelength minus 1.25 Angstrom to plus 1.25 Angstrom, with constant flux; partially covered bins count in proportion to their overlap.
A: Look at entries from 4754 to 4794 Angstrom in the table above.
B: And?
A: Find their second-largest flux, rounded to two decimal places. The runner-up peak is 9.31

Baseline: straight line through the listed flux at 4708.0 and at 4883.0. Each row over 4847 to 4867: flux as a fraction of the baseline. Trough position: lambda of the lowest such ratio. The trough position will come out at 4860.5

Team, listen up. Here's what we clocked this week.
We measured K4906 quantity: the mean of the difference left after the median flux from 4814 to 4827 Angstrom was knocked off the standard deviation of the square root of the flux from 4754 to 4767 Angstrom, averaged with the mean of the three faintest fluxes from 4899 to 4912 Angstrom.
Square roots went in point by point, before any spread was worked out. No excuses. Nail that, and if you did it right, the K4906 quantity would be -0.15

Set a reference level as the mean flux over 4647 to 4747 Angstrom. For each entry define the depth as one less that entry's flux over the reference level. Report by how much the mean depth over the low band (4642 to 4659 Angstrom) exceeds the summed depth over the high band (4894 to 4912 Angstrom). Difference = 0.64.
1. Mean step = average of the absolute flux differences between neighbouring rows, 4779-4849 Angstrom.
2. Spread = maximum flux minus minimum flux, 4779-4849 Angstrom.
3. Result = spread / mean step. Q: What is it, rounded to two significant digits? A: 4.6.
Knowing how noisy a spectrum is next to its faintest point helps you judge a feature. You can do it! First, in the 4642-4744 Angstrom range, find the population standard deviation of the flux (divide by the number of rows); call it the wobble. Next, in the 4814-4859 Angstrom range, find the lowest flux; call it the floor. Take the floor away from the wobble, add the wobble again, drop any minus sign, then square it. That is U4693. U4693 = 35.3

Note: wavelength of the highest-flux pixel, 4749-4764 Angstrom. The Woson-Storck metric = 4753.0 Angstrom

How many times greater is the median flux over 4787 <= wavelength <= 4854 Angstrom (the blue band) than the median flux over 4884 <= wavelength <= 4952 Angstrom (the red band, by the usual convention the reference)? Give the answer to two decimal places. 1.00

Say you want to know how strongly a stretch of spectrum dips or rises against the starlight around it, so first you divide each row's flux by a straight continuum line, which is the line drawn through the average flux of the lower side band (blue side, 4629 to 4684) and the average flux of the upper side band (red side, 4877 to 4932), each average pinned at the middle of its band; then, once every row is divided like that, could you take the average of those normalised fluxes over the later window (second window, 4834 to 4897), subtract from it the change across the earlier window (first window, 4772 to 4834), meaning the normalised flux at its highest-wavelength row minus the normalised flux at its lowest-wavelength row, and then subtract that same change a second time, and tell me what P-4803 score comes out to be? 1.3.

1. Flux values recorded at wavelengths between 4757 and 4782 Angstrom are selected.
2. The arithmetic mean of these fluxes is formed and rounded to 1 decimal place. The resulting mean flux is 8.5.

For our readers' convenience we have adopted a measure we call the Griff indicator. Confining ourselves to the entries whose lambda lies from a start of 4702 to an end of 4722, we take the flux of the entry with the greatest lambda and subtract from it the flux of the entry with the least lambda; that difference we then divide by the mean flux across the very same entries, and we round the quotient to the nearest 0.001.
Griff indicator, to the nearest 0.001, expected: 0.086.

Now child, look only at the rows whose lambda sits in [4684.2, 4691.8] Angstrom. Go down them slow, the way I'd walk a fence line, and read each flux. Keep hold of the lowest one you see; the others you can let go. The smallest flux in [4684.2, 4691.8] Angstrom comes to 7.51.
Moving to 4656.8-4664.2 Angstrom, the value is 8.09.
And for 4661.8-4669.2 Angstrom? 7.27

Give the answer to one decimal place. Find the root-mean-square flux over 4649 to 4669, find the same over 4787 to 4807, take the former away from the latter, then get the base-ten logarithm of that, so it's -0.2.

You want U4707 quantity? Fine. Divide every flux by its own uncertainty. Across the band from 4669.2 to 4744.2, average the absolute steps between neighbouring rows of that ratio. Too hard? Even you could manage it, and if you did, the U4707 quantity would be 1.5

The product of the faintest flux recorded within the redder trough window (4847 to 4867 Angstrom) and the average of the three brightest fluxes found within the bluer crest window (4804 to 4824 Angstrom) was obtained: 63.4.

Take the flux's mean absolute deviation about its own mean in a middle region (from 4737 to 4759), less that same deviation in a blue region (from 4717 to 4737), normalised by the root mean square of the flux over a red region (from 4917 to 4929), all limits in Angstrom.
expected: -0.033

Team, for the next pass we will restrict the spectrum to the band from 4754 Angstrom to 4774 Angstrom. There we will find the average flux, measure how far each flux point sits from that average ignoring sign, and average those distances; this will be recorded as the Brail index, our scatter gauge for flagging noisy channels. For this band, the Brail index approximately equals 0.34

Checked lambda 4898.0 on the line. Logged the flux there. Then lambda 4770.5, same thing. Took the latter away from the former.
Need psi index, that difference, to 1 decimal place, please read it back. 1.4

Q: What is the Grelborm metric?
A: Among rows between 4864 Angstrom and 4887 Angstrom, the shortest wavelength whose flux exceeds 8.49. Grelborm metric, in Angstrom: 4878.0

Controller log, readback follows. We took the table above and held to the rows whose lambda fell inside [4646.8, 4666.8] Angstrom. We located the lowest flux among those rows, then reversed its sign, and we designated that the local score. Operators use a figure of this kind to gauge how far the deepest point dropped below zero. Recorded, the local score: -7.50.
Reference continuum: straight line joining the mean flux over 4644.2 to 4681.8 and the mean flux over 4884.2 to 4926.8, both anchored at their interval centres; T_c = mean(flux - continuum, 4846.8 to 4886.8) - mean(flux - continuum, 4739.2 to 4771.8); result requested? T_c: -0.74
